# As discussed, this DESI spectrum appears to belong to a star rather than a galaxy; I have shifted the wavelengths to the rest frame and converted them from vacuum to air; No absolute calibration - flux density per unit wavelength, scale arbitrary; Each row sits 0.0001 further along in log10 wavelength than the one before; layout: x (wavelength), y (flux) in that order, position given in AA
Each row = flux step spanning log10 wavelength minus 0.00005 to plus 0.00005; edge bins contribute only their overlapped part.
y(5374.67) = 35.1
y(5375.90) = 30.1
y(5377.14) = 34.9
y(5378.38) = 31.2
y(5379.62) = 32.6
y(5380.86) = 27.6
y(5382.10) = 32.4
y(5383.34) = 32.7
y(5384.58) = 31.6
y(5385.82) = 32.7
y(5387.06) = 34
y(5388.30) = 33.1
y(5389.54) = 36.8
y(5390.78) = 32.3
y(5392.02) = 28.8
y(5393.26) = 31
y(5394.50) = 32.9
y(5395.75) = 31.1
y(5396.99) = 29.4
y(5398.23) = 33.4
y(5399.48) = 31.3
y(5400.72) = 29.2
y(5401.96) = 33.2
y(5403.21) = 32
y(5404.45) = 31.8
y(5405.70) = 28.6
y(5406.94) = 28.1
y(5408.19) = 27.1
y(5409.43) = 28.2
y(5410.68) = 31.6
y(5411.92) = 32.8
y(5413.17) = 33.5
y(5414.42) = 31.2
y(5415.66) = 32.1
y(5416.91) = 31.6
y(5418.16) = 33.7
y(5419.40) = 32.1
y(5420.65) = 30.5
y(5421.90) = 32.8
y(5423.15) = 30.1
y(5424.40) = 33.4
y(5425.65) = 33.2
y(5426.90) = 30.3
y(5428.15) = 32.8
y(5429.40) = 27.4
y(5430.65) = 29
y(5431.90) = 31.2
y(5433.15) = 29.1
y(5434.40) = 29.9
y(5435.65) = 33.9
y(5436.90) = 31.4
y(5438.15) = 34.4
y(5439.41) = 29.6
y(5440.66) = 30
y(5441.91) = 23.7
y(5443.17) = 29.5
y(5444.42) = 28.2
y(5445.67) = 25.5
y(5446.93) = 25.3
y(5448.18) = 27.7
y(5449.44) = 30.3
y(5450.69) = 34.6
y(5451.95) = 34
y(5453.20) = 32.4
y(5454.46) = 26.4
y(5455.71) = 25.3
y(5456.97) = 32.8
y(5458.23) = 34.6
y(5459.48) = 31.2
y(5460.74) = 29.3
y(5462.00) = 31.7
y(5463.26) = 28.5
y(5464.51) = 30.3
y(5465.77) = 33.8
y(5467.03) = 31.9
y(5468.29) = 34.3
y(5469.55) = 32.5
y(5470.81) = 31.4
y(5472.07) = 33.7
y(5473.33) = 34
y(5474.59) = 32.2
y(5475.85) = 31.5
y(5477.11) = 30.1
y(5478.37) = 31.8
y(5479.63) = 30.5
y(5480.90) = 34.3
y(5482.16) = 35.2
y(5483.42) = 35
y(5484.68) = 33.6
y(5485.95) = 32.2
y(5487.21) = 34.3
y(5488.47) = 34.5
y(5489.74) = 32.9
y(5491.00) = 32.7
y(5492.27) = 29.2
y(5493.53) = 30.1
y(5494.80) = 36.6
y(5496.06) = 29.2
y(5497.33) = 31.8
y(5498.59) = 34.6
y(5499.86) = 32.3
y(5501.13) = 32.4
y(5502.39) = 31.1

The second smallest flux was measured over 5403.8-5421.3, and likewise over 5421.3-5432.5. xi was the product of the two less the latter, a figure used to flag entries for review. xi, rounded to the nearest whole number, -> 786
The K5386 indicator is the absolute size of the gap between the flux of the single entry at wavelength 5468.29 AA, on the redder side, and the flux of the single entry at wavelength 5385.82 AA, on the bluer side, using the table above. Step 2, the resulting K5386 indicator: 1.6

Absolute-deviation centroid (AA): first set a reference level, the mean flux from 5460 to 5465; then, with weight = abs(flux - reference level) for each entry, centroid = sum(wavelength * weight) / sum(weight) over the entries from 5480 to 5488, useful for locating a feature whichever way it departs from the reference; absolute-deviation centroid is 5483.8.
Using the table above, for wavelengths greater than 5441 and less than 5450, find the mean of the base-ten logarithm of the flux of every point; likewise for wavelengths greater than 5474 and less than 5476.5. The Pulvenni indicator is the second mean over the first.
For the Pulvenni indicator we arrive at 1.05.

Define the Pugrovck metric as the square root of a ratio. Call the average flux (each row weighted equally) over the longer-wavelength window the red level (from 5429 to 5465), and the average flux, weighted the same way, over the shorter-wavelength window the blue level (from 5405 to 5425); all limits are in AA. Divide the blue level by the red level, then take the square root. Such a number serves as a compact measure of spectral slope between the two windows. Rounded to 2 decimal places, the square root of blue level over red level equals 1.02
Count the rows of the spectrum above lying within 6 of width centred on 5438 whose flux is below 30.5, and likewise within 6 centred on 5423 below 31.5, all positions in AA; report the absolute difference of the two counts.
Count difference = 0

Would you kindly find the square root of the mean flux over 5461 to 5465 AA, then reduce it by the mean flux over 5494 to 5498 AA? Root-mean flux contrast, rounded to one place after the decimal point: -27.0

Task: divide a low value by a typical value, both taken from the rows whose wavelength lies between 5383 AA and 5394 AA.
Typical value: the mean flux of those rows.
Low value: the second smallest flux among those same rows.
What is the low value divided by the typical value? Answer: 0.95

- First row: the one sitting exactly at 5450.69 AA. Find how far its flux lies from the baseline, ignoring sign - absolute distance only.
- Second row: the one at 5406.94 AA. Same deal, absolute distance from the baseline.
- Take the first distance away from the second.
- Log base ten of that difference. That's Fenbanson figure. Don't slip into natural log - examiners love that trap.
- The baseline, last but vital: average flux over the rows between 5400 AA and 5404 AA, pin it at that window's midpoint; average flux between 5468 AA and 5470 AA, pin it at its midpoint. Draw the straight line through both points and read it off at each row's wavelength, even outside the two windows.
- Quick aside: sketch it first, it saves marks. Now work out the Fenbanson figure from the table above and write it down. 0.25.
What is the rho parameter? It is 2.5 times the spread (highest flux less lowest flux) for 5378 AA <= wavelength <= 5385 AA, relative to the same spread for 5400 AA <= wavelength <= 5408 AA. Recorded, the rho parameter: 2.5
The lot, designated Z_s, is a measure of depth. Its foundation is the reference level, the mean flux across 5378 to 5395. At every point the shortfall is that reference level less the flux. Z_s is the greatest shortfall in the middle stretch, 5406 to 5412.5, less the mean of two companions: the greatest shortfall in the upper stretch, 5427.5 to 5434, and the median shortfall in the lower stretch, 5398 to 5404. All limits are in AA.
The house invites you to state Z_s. 2.6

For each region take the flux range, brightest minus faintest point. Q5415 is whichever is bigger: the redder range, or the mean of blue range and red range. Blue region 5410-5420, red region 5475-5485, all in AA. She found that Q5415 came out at 5.1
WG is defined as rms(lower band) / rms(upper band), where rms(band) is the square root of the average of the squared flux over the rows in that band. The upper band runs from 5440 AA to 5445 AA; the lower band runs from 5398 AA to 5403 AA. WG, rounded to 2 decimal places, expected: 1.14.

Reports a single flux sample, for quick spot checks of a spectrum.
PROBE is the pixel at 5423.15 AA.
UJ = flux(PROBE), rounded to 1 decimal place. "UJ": 30.1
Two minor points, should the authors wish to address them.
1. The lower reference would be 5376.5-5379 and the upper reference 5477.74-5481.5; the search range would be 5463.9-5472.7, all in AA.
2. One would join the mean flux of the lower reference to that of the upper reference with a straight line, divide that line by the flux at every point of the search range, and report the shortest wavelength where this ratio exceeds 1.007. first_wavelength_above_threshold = 5464.51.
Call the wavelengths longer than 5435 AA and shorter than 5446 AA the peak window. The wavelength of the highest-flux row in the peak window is 5438.15 AA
